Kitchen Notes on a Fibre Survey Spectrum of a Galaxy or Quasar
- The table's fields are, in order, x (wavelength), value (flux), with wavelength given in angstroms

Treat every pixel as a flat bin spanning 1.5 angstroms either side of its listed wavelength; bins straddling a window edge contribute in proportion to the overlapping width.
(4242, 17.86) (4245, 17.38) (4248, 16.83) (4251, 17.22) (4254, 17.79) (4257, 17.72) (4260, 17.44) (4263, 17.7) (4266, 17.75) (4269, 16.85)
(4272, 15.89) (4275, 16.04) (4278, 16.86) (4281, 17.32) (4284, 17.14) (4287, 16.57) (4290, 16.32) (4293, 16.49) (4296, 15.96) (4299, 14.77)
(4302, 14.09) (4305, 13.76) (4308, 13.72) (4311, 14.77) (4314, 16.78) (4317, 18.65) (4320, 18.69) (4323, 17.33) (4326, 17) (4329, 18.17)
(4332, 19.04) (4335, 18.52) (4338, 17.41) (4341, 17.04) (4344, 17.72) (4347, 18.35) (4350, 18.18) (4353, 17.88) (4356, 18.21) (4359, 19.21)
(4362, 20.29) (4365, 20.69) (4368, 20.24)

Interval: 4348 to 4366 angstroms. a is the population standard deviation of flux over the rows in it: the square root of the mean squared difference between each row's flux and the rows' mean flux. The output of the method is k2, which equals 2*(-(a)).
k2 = -2.17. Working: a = 1.1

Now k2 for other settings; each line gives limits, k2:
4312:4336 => -1.61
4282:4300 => -1.47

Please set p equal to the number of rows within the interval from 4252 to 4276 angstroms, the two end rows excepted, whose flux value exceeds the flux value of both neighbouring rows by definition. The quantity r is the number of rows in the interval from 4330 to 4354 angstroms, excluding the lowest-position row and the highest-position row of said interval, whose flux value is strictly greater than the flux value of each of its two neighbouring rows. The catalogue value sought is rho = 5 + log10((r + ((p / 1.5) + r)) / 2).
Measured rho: 5.12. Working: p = 1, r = 1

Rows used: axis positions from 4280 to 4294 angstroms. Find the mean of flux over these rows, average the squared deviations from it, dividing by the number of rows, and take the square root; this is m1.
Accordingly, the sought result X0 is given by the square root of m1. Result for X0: 0.62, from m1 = 0.4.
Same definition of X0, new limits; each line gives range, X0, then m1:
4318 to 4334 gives 0.88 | 0.8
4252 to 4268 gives 0.35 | 0.1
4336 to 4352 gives 0.69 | 0.5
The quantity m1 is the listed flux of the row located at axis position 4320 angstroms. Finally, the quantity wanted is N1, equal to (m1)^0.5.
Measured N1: 4.32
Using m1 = 18.69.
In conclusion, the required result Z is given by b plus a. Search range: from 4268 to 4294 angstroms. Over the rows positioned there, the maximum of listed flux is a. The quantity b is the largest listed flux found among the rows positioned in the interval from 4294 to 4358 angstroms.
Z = 36.4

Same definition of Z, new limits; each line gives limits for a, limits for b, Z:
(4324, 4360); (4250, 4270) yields 37.0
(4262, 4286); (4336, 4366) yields 38.4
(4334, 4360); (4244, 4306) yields 37.0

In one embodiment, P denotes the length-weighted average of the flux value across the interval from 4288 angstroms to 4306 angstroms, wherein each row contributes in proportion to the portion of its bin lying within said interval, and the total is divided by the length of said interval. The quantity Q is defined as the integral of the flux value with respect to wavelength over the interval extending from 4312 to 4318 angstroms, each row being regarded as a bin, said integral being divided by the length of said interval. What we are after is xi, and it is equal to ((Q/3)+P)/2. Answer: 10.6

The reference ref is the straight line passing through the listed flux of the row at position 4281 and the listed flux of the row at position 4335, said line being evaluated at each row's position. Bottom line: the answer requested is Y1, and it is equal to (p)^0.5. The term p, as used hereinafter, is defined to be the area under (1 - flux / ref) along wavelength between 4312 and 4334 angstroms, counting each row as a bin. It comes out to 0.7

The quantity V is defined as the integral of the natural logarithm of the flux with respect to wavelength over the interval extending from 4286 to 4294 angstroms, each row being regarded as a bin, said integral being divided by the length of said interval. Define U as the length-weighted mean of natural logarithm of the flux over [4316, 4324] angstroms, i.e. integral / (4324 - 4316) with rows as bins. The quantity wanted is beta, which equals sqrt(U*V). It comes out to 2.852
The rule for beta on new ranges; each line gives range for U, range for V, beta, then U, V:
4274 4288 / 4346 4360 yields 2.865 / 2.82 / 2.91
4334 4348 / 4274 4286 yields 2.851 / 2.88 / 2.82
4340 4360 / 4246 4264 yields 2.876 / 2.89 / 2.86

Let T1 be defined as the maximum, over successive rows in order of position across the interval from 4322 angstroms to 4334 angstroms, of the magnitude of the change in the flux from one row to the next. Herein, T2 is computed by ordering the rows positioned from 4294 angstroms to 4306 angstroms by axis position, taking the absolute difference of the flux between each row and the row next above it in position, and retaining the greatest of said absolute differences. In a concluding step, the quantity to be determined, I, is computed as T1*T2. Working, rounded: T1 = 1.17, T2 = 1.19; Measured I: 1.4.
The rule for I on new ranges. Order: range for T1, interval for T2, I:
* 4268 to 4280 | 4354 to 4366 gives 1.0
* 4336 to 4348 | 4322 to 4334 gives 0.8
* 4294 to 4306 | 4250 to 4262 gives 0.7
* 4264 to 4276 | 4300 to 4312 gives 1.0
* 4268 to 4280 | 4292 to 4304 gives 1.1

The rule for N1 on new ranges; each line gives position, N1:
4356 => 4.27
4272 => 3.99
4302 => 3.75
